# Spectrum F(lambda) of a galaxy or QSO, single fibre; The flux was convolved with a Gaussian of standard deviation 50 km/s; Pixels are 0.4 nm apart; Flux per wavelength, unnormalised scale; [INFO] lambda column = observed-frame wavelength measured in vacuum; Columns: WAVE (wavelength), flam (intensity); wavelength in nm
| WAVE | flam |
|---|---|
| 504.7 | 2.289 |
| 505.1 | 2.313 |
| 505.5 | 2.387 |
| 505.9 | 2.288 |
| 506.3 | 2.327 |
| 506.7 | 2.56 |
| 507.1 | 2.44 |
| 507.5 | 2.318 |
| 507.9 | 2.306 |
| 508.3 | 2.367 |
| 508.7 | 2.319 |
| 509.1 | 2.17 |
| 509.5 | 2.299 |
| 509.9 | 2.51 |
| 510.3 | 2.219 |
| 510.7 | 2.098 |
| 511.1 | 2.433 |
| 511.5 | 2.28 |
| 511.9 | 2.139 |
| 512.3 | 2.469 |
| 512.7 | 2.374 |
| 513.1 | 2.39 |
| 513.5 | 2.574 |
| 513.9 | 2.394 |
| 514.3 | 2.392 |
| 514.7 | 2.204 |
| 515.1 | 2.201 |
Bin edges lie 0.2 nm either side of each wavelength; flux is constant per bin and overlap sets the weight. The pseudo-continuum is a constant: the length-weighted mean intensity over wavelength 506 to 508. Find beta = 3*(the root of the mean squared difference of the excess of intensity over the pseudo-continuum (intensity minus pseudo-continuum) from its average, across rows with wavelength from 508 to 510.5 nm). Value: 0.33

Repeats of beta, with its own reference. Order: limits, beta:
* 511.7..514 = 0.39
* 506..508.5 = 0.27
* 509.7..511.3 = 0.49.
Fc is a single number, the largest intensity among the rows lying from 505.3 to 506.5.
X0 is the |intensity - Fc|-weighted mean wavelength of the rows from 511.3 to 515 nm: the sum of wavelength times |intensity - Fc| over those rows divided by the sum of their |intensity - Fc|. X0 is 512.91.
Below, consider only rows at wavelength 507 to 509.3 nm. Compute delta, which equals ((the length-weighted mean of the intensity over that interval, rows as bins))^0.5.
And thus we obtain 1.521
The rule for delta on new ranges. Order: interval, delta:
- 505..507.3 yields 1.546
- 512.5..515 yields 1.543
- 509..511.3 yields 1.514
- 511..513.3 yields 1.531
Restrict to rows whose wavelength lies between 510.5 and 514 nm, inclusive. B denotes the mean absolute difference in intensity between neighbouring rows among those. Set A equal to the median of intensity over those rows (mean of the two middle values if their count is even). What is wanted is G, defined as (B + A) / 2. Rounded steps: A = 2.39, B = 0.18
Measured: 1.285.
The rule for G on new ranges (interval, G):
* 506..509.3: 1.215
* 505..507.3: 1.235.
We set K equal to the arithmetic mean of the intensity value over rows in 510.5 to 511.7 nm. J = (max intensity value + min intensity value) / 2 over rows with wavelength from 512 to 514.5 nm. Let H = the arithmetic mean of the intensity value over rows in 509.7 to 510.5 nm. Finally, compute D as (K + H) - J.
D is 2.16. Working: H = 2.36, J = 2.47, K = 2.27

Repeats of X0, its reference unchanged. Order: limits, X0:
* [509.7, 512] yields 510.94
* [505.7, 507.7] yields 506.64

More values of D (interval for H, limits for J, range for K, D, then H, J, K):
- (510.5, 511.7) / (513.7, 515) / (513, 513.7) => 2.45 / 2.27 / 2.30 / 2.48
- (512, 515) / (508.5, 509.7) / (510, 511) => 2.31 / 2.40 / 2.24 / 2.16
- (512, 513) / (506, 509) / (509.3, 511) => 2.27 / 2.42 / 2.43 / 2.28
